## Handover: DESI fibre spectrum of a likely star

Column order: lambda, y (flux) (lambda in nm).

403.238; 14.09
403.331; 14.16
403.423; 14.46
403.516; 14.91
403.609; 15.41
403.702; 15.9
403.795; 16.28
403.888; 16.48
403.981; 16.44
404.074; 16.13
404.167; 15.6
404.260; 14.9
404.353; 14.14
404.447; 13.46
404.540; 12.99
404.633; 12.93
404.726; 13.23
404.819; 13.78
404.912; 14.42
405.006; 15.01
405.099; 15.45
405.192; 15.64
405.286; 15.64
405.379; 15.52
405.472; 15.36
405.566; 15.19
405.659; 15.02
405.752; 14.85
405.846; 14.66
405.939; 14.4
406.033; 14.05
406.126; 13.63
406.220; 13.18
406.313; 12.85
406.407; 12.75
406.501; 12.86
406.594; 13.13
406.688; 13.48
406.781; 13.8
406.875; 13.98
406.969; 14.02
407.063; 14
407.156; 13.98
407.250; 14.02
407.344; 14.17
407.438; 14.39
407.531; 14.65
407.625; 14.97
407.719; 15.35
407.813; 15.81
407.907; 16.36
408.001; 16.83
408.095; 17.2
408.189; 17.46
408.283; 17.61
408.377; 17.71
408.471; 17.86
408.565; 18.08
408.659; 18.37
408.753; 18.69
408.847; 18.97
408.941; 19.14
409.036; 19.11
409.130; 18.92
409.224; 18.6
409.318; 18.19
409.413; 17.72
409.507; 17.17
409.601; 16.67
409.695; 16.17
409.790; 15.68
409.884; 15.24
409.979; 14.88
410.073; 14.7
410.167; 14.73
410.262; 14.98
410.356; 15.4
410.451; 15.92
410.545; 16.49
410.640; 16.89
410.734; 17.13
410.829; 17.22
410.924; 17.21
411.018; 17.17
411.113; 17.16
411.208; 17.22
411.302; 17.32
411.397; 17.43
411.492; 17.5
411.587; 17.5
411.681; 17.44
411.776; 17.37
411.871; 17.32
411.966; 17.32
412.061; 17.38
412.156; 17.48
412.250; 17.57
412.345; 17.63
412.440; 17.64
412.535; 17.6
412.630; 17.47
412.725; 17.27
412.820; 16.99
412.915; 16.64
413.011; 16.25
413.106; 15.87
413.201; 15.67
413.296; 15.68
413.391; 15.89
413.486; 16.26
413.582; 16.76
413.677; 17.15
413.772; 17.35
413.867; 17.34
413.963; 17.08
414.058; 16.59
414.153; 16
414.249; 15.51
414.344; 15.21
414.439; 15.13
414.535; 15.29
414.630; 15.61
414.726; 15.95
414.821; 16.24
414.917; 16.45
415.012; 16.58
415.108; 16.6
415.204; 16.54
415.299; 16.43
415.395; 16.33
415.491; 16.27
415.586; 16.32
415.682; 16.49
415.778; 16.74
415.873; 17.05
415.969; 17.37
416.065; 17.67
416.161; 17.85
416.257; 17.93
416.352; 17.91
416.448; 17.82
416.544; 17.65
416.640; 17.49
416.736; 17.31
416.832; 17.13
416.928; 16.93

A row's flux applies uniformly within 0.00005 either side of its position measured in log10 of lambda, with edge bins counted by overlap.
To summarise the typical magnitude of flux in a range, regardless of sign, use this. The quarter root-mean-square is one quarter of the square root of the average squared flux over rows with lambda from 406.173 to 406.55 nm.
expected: 3.2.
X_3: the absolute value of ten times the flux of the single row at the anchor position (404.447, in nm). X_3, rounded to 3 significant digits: 135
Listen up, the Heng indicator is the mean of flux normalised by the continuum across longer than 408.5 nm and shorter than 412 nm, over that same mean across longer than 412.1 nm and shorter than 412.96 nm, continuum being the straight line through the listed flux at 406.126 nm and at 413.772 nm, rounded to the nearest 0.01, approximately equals 1.06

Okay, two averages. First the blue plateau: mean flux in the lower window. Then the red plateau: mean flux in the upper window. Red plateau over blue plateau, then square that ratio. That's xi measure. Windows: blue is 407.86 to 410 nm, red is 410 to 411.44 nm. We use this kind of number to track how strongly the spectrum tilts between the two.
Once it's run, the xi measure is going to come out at 0.88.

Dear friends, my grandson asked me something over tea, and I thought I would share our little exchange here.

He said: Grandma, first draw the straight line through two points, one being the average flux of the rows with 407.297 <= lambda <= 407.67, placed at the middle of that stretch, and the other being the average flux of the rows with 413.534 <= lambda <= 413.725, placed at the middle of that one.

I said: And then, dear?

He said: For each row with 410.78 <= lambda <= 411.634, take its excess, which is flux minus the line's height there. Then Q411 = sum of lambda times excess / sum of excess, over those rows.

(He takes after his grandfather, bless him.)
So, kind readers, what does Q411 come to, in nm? 411.21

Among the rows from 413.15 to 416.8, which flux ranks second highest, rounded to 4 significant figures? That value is 17.91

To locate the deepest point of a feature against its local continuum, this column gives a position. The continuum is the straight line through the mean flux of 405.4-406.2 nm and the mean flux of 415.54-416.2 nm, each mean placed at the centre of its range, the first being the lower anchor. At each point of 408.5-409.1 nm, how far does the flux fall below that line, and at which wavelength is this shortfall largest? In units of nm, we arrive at 408.565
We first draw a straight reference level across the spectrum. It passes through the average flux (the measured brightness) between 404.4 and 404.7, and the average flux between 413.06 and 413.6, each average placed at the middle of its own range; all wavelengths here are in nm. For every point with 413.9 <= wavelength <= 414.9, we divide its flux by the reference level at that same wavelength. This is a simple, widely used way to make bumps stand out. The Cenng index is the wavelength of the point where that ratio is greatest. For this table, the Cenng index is 413.963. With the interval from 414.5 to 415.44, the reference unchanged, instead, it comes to 415.012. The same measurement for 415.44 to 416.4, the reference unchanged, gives 416.257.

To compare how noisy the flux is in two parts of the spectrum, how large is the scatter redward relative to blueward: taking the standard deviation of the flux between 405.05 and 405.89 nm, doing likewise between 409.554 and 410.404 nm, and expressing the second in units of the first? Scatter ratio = 1.93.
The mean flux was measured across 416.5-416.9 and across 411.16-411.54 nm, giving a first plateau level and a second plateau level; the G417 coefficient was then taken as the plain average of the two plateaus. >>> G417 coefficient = 17.4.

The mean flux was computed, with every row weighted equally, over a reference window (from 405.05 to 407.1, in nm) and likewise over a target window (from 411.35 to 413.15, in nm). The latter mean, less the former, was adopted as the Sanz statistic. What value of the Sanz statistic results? 3.0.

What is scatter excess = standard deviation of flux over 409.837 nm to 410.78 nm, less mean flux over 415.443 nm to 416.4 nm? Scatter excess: -16.3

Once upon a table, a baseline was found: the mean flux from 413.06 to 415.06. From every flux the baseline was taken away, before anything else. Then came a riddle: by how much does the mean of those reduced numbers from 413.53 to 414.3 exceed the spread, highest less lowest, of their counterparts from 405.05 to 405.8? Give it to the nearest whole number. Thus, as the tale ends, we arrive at 0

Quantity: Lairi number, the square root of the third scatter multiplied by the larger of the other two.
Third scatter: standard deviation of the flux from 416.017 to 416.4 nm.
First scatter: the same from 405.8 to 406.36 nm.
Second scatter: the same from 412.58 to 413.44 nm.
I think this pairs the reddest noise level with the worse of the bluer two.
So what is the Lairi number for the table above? 0.3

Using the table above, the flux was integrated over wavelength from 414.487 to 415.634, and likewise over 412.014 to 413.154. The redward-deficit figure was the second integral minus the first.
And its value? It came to 1.0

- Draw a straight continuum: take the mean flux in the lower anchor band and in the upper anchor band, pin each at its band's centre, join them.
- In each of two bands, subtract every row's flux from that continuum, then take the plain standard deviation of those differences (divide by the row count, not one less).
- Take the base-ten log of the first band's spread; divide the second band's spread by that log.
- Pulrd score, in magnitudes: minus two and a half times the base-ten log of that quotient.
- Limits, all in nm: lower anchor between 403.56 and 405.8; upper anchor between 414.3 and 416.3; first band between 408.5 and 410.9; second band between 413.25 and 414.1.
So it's -1.2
